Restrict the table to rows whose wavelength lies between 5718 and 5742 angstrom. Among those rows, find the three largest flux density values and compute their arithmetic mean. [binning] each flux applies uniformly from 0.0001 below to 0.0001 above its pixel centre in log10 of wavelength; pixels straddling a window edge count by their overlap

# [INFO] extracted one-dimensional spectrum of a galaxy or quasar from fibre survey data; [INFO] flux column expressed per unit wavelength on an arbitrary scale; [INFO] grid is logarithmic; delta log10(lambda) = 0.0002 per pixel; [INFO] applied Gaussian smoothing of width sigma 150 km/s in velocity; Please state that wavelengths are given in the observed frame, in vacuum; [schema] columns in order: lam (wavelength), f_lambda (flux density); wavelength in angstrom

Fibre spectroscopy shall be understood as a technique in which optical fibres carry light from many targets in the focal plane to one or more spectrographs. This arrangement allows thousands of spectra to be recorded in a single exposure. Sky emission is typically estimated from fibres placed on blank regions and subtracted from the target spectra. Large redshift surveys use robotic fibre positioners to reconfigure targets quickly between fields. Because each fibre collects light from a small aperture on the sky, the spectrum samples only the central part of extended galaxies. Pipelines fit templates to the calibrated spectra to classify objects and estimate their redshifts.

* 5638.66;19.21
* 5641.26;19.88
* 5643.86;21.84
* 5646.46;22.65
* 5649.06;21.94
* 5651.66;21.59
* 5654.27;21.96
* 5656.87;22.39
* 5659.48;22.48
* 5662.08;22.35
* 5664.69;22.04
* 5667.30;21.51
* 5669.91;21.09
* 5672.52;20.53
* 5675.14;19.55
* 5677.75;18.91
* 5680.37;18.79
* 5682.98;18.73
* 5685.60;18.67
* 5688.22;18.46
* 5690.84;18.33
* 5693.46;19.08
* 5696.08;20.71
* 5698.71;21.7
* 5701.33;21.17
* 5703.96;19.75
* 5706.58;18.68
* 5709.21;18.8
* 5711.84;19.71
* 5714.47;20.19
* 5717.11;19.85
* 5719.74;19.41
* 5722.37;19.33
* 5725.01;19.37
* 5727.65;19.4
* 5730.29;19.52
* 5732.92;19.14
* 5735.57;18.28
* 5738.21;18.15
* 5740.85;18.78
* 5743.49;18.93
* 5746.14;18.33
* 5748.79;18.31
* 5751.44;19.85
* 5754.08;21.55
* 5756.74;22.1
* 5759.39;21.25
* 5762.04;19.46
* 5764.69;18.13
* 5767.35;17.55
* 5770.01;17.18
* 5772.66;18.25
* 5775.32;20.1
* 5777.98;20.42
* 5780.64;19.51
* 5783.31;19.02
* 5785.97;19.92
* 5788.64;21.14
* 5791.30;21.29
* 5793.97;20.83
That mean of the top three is 19.4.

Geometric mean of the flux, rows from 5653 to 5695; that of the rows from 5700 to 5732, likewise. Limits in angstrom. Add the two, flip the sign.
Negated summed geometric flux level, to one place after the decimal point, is -39.8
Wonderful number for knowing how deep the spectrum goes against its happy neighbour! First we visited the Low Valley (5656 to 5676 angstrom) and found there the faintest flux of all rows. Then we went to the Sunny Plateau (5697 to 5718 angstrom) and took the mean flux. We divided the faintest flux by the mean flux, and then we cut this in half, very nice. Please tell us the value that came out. 0.49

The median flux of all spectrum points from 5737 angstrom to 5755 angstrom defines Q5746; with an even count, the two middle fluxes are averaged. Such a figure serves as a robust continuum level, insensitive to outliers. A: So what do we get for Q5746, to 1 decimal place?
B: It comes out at 18.8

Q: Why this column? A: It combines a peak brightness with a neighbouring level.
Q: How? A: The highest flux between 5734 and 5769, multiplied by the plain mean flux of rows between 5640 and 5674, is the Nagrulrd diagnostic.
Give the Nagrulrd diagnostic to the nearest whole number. 480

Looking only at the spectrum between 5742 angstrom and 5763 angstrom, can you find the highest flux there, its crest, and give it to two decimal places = 22.10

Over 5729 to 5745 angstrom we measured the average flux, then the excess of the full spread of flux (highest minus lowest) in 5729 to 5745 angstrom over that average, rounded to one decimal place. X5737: -17.4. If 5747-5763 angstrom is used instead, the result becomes -16.6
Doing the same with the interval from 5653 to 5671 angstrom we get -20.6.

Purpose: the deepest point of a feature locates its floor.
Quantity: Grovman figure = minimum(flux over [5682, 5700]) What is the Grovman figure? 18.33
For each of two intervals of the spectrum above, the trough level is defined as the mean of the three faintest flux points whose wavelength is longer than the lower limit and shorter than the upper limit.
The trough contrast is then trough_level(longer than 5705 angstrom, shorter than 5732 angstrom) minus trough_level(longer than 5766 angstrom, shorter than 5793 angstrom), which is 1.3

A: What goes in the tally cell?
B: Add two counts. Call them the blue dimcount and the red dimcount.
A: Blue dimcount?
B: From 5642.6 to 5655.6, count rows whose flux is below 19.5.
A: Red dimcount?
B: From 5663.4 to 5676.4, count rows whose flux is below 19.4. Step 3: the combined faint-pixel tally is 0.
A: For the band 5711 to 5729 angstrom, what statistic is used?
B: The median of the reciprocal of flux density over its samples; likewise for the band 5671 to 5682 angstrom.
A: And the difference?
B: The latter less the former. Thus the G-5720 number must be 0.000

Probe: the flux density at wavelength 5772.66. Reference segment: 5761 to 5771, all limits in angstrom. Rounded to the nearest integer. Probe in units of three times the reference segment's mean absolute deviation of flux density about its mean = 9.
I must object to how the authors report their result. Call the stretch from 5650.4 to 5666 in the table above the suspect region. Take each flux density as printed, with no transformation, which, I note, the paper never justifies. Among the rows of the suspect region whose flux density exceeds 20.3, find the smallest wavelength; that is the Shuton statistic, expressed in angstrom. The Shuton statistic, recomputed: 5651.66 angstrom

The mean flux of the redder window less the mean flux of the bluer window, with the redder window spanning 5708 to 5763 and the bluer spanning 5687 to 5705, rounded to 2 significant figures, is -0.38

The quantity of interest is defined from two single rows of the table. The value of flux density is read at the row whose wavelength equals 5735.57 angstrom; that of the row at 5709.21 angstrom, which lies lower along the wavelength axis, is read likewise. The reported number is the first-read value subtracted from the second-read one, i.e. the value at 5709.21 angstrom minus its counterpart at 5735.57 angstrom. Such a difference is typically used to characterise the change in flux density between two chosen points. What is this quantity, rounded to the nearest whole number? 1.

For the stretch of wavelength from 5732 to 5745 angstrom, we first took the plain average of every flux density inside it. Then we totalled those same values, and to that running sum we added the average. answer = 112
